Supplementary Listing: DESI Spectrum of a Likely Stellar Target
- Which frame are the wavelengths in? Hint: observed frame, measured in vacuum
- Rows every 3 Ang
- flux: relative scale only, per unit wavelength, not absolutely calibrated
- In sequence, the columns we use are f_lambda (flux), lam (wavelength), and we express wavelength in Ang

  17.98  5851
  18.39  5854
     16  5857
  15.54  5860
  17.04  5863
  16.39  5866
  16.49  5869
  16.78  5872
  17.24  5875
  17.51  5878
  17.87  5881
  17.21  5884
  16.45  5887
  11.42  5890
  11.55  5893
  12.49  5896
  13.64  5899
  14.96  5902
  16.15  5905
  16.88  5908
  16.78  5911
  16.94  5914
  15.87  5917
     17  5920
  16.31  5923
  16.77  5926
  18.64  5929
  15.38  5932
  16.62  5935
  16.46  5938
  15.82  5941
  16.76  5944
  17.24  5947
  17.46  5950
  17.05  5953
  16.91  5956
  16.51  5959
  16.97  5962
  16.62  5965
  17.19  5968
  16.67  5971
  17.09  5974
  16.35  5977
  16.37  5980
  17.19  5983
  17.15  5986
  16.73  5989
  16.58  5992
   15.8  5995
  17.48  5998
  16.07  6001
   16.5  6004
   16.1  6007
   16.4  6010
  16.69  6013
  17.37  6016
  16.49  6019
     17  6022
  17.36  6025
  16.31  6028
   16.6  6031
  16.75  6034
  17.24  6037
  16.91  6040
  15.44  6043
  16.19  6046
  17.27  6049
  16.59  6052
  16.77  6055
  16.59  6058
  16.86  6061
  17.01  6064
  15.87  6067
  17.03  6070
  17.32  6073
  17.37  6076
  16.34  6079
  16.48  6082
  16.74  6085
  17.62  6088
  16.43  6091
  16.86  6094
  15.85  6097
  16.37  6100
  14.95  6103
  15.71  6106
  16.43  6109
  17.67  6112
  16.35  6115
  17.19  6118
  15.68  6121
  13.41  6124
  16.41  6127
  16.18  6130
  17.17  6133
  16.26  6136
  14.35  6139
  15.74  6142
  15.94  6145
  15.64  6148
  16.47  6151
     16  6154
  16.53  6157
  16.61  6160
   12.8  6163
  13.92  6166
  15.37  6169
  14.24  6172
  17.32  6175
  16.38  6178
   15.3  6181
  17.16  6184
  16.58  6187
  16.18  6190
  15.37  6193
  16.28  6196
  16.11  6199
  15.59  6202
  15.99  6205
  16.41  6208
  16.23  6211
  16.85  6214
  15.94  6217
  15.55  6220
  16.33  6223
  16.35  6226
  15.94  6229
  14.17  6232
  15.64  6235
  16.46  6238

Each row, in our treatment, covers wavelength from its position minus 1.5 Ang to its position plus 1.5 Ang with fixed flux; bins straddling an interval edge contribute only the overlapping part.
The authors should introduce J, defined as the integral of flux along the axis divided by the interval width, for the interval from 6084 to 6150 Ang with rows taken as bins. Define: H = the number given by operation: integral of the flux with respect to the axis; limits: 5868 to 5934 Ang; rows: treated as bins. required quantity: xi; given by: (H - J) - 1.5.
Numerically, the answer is 1033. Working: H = 1051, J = 16.13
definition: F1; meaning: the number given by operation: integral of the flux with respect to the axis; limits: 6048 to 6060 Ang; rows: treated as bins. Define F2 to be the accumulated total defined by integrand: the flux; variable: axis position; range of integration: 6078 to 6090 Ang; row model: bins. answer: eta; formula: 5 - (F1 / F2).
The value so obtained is 4.0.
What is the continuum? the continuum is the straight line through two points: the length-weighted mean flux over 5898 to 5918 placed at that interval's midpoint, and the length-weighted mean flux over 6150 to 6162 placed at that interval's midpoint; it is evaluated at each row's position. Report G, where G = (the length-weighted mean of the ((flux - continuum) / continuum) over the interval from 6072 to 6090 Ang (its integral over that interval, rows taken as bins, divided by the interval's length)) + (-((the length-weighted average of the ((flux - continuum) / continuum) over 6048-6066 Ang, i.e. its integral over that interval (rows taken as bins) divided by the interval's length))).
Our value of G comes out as 0.007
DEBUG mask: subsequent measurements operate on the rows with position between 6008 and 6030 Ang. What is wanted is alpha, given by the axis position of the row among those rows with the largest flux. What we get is 6016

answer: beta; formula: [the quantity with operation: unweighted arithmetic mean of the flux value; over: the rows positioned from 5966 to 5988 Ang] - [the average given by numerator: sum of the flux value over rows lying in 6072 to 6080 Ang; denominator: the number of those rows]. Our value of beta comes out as -0.2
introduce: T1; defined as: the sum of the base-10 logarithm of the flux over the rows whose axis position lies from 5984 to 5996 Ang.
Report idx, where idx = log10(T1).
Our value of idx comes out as 0.69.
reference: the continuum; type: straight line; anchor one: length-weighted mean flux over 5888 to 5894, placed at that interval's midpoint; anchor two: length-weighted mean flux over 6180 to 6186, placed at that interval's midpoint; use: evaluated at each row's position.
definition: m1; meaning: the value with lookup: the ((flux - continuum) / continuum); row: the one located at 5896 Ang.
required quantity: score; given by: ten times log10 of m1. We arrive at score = -14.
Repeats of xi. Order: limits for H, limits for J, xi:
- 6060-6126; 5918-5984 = 1066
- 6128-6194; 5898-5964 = 1025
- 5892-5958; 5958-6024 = 1045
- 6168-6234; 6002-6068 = 1037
